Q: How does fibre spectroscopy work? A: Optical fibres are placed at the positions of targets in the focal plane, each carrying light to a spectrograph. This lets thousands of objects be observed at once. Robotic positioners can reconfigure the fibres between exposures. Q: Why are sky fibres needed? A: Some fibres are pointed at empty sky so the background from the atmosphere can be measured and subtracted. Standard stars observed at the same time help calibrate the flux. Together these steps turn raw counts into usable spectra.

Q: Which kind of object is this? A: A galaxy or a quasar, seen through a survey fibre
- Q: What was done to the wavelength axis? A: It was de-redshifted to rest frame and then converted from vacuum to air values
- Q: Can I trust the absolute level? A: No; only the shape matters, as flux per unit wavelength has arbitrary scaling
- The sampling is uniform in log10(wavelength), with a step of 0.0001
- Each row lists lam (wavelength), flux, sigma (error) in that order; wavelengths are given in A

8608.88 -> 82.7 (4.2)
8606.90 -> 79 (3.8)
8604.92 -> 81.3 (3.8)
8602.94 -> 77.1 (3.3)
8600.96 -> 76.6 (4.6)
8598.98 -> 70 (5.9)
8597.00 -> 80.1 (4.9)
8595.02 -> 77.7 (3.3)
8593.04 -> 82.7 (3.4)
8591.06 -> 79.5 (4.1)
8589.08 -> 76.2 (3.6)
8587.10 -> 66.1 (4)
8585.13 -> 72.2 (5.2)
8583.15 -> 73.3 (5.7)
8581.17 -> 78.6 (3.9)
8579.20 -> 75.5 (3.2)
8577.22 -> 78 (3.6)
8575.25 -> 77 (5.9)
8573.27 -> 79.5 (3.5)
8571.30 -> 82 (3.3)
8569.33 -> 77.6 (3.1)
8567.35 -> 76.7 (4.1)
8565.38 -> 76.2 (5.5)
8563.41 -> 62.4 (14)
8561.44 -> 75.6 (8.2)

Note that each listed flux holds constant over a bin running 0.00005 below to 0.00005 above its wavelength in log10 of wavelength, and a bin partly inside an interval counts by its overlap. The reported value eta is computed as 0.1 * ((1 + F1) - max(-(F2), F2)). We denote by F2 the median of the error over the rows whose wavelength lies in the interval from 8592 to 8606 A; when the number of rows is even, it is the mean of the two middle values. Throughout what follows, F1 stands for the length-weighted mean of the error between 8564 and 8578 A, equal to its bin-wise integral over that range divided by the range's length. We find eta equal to 0.163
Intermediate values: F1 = 4.43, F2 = 3.8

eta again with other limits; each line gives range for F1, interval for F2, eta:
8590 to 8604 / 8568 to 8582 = 0.171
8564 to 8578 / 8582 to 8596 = 0.143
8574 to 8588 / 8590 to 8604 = 0.138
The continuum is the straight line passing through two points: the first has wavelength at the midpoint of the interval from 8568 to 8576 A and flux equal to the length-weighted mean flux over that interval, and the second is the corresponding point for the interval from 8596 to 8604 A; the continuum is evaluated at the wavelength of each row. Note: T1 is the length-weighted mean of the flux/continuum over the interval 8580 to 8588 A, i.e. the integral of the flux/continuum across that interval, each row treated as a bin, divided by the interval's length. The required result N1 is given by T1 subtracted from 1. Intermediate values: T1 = 0.94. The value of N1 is 0.06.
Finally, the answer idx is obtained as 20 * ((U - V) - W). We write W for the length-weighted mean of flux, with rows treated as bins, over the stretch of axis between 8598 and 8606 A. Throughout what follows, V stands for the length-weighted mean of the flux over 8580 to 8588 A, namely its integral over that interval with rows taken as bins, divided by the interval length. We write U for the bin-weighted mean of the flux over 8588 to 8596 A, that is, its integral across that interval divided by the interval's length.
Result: -1405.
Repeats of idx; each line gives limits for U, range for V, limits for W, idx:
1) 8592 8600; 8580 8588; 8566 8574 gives -1479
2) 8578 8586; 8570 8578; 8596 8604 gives -1604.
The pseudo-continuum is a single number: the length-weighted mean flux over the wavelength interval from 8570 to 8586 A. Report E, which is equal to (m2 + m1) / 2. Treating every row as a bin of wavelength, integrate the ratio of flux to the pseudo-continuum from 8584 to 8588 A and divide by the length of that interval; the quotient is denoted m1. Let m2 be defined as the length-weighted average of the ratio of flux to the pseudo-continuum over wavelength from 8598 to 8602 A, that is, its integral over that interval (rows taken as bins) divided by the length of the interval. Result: 0.93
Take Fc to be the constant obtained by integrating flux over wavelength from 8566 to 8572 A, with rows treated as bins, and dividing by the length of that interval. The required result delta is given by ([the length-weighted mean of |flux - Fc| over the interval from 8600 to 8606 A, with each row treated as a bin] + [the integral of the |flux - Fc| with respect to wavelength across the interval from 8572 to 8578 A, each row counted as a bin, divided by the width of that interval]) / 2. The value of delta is 1.6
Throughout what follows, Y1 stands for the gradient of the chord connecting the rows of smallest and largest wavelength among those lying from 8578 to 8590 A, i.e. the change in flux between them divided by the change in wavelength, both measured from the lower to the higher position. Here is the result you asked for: 0.07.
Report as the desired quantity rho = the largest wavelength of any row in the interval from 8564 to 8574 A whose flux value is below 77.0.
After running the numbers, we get 8567.35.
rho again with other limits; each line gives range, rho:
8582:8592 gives 8589.08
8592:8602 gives 8600.96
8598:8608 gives 8600.96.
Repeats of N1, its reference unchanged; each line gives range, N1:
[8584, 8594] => 0.02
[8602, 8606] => -0.05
